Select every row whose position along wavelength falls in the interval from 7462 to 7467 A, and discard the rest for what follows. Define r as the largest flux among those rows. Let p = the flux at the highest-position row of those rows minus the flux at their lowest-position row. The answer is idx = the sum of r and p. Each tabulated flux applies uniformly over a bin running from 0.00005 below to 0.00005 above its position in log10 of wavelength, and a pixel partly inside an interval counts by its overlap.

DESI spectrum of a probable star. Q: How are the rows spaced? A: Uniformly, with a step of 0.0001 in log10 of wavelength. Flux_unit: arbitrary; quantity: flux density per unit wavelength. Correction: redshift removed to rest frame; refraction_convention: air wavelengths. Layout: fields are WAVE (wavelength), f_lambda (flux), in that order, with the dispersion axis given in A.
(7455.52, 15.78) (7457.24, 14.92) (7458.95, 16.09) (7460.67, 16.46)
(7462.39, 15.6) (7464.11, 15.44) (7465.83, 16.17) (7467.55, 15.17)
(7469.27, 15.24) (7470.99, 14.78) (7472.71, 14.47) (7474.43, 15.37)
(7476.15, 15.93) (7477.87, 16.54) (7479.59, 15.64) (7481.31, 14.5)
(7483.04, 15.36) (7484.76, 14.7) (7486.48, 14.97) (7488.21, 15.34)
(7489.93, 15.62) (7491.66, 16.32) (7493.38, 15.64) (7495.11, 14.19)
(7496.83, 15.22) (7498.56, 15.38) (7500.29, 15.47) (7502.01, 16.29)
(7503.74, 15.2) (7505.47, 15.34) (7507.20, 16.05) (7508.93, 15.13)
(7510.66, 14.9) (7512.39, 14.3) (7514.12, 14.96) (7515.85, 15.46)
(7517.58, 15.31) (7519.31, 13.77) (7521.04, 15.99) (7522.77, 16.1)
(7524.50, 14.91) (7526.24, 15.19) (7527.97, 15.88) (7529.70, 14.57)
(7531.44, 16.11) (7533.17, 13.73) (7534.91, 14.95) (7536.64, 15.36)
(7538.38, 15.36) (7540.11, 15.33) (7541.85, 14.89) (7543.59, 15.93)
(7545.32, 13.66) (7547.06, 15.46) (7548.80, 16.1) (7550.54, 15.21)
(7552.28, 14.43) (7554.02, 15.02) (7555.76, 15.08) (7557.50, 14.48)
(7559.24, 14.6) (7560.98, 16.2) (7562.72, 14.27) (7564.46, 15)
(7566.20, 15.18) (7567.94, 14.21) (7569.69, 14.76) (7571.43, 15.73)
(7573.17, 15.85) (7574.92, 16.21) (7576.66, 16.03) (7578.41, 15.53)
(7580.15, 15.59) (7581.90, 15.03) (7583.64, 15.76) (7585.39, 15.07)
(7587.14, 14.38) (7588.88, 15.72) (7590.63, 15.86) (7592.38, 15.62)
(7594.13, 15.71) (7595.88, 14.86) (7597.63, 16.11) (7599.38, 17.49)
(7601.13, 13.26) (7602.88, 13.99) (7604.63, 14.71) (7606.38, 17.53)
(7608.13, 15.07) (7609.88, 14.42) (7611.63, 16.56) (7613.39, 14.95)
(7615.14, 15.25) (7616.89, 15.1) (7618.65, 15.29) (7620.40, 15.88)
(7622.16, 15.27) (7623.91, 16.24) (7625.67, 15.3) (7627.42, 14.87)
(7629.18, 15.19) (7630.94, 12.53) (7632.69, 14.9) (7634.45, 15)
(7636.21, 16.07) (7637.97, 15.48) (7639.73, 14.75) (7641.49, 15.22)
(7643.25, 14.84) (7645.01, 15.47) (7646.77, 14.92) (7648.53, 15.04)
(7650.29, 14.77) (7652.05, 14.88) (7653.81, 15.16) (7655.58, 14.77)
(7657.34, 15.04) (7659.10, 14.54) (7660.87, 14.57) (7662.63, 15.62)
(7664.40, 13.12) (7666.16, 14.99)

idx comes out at 16.7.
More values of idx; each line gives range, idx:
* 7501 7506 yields 15.3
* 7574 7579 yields 15.5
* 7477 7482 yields 14.5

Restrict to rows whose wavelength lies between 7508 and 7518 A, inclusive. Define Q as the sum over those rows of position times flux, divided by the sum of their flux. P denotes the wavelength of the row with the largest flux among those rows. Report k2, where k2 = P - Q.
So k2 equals 2.6 A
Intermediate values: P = 7515.85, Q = 7513.3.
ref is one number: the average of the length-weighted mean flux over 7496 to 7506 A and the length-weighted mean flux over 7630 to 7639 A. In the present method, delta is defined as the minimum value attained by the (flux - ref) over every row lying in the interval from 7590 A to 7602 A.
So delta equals -1.9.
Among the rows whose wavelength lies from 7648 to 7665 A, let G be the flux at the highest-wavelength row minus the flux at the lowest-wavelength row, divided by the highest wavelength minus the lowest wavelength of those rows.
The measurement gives -0.12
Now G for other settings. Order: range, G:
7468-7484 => 0.01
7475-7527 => -0.01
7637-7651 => -0.06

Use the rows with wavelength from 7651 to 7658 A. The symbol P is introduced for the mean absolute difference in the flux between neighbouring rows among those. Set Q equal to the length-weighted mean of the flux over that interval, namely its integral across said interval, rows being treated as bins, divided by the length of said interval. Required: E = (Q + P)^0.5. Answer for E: 3.907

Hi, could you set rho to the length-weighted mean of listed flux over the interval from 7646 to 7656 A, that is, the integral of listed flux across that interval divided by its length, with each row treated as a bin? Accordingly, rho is 14.93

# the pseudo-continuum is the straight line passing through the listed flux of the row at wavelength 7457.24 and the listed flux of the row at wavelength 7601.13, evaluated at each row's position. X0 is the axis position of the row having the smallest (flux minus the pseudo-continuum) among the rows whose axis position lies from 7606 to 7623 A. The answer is 7609.88 A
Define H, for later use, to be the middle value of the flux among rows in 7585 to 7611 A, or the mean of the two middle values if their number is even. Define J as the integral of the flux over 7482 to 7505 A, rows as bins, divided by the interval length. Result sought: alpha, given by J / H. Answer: 1.019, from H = 15.1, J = 15.4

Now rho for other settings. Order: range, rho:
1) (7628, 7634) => 14.29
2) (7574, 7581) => 15.84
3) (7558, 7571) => 14.91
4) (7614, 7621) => 15.36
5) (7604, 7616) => 15.52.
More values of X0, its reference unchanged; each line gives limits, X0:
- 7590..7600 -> 7595.88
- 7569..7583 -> 7569.69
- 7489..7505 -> 7495.11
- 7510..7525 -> 7519.31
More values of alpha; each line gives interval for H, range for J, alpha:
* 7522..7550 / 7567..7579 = 1.008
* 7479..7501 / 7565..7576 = 0.998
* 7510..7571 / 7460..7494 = 1.029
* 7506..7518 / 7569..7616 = 1.021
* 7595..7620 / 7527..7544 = 1.007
